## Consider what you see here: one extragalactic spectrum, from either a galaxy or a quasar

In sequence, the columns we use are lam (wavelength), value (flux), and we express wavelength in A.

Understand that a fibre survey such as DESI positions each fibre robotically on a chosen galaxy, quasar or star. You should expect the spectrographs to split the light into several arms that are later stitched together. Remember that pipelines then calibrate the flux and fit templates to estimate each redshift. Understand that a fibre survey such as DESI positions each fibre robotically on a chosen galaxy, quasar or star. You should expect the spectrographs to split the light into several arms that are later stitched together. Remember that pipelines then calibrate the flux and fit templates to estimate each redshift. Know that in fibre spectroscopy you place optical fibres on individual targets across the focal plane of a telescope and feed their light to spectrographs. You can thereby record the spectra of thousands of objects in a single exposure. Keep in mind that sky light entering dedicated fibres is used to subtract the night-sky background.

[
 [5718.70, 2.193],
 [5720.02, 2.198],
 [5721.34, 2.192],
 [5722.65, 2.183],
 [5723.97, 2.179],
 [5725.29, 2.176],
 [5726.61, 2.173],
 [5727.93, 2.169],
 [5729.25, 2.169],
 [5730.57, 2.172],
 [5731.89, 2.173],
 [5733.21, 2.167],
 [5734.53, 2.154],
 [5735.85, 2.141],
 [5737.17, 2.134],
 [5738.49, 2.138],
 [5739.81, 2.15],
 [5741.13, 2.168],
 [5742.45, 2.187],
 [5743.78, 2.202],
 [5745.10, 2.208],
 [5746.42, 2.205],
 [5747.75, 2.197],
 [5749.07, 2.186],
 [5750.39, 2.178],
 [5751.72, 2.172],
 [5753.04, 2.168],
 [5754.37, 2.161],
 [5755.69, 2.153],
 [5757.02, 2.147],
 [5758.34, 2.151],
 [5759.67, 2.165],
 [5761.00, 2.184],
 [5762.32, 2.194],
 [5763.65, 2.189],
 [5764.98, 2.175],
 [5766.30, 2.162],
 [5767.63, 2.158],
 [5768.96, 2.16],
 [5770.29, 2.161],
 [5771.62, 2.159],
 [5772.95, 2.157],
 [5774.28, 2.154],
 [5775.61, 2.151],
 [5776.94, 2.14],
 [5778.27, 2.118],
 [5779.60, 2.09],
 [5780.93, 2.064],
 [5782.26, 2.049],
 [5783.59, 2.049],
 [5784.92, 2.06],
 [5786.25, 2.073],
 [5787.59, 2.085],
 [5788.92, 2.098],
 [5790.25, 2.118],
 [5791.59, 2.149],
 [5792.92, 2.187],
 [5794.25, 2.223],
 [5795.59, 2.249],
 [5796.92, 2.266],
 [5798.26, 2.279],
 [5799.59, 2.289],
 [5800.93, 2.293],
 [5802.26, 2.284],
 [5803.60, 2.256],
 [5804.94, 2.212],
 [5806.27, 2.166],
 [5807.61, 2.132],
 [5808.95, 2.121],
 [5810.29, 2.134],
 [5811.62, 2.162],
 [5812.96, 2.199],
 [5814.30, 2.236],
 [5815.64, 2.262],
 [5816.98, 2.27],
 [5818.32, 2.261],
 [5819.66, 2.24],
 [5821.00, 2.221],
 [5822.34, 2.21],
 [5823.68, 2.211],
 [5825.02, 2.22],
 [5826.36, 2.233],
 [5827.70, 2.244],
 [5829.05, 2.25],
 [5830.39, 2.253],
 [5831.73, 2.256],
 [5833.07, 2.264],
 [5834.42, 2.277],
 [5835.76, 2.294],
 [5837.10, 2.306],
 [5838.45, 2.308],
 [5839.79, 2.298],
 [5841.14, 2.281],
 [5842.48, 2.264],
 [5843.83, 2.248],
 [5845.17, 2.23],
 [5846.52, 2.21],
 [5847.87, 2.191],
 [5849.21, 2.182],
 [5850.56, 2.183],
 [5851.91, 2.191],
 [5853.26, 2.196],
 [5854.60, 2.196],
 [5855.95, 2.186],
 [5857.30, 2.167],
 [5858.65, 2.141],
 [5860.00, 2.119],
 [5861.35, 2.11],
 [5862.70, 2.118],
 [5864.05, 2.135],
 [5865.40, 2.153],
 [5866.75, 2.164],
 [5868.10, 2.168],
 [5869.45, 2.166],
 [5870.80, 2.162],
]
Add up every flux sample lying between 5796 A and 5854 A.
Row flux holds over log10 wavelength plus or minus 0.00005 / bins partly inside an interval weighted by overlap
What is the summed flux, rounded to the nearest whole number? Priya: 96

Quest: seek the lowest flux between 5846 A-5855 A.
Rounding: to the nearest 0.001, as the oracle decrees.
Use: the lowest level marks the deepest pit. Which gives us 2.182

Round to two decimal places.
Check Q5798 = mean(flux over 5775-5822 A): 2.18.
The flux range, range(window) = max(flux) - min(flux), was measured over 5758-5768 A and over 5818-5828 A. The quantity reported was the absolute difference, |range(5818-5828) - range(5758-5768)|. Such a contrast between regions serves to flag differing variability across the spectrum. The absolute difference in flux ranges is 0.01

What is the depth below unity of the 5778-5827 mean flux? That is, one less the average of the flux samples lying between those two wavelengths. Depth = -1.18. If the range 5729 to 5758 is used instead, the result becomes -1.17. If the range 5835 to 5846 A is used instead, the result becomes -1.28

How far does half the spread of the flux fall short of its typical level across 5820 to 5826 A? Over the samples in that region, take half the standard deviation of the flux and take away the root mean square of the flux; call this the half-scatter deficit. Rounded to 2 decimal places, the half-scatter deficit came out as -2.21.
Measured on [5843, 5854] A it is -2.19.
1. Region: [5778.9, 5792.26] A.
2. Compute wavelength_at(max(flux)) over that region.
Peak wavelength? 5791.59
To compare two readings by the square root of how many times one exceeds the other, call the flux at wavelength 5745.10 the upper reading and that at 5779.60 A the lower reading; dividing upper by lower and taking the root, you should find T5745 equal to 1.028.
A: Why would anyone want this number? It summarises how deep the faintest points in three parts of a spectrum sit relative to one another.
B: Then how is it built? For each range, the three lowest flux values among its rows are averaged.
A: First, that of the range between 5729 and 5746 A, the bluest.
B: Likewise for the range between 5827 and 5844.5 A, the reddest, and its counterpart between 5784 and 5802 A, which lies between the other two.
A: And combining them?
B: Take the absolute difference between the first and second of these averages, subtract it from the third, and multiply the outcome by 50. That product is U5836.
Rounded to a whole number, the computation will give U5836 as 98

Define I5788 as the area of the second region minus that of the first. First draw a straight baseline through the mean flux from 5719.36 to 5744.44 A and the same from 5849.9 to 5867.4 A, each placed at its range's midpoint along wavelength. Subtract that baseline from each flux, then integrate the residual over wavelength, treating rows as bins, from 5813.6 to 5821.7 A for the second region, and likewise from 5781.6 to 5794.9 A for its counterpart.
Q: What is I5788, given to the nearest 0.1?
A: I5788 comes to 1.4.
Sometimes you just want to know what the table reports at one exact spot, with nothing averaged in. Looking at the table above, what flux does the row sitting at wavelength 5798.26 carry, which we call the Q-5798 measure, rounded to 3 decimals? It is 2.279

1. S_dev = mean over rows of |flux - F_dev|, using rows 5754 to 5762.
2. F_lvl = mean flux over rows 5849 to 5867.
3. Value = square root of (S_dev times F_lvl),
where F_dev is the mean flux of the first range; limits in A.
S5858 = 0.15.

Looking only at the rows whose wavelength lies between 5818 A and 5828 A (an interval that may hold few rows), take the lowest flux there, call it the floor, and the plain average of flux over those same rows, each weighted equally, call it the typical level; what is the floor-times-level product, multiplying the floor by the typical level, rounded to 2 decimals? 4.93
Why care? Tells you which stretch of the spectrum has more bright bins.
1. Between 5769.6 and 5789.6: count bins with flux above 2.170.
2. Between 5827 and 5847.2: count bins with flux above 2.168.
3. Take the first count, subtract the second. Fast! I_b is -15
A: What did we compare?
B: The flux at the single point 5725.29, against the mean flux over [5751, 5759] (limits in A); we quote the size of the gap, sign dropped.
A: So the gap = 0.017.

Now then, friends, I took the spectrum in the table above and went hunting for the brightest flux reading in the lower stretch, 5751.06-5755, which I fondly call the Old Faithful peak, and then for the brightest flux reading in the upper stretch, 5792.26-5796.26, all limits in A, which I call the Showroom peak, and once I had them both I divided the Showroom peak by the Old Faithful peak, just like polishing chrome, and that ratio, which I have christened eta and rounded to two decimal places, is 1.04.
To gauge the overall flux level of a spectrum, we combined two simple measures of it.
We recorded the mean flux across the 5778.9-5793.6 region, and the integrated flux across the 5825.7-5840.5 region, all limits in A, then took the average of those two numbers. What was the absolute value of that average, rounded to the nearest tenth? 17.8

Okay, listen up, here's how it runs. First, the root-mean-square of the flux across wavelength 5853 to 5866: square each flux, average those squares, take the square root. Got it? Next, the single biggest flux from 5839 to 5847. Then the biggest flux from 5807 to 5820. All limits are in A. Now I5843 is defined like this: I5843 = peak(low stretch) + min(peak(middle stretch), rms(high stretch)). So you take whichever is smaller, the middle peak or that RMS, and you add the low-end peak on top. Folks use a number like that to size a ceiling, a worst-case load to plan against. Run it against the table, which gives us 4.422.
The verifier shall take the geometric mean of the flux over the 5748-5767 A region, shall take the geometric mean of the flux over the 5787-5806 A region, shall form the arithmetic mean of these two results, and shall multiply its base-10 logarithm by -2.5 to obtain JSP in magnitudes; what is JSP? -0.852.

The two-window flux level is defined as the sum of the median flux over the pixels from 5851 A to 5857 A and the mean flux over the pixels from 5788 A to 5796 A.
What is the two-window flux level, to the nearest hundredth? 4.36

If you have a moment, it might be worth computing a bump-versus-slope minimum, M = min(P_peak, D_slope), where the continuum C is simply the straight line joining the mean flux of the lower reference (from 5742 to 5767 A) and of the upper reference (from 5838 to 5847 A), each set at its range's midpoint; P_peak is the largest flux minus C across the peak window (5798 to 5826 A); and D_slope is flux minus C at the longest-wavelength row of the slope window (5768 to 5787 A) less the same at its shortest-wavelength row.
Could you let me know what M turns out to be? -0.104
